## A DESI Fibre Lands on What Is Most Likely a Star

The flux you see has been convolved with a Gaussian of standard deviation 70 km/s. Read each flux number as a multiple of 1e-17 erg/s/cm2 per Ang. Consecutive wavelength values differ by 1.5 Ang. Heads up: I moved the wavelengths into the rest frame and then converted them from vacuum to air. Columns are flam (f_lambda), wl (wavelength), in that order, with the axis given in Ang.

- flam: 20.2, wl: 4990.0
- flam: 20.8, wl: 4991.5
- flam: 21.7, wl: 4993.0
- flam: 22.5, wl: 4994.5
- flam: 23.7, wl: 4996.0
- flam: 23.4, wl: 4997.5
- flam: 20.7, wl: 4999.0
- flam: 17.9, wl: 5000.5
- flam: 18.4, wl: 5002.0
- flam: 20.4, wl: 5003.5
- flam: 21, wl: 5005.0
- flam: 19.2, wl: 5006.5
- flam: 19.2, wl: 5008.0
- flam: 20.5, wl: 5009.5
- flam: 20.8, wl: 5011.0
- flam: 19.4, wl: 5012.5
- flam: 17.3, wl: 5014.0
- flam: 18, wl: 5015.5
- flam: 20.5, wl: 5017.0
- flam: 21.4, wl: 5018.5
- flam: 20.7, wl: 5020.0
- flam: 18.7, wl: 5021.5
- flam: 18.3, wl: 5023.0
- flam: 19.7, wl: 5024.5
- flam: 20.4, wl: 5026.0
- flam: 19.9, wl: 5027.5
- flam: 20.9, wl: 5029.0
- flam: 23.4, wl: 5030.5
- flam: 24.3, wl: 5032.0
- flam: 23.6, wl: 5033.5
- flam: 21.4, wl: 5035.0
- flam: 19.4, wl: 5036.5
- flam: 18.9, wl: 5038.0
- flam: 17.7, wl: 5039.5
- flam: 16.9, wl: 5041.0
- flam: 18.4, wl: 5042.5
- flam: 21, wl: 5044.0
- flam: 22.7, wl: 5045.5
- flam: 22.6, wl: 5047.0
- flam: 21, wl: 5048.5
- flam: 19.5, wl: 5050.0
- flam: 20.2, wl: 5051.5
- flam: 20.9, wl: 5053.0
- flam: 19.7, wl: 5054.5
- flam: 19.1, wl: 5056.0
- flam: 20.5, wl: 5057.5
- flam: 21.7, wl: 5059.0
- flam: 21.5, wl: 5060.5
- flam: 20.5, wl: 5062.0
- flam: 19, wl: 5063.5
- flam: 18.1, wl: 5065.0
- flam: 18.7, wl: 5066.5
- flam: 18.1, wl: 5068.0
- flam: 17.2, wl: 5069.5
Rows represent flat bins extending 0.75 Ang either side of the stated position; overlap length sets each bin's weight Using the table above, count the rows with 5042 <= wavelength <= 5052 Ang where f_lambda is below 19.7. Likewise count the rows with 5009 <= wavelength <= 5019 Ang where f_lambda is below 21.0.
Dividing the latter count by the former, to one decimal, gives 3.0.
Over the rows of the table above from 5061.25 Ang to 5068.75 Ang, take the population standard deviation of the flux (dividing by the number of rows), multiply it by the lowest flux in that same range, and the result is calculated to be 16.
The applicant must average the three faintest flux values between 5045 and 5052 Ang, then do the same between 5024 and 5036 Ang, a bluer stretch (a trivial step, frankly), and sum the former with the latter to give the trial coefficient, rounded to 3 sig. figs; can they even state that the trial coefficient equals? 40.2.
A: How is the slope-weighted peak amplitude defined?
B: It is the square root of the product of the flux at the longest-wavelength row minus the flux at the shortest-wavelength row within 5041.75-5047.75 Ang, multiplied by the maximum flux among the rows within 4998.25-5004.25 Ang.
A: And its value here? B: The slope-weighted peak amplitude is 9.3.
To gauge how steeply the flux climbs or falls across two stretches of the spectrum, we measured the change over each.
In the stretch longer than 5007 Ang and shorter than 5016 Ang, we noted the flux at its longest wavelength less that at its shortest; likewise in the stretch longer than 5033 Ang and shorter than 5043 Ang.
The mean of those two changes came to -3.2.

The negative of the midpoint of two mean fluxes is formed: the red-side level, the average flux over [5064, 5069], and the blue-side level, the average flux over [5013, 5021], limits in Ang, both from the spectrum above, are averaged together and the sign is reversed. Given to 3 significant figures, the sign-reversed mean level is -18.9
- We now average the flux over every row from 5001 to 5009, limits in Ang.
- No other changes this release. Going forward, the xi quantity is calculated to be 19.6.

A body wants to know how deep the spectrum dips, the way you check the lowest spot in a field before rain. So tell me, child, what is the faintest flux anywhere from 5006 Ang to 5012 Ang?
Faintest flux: 19.2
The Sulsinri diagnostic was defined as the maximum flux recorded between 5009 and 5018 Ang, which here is 20.8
